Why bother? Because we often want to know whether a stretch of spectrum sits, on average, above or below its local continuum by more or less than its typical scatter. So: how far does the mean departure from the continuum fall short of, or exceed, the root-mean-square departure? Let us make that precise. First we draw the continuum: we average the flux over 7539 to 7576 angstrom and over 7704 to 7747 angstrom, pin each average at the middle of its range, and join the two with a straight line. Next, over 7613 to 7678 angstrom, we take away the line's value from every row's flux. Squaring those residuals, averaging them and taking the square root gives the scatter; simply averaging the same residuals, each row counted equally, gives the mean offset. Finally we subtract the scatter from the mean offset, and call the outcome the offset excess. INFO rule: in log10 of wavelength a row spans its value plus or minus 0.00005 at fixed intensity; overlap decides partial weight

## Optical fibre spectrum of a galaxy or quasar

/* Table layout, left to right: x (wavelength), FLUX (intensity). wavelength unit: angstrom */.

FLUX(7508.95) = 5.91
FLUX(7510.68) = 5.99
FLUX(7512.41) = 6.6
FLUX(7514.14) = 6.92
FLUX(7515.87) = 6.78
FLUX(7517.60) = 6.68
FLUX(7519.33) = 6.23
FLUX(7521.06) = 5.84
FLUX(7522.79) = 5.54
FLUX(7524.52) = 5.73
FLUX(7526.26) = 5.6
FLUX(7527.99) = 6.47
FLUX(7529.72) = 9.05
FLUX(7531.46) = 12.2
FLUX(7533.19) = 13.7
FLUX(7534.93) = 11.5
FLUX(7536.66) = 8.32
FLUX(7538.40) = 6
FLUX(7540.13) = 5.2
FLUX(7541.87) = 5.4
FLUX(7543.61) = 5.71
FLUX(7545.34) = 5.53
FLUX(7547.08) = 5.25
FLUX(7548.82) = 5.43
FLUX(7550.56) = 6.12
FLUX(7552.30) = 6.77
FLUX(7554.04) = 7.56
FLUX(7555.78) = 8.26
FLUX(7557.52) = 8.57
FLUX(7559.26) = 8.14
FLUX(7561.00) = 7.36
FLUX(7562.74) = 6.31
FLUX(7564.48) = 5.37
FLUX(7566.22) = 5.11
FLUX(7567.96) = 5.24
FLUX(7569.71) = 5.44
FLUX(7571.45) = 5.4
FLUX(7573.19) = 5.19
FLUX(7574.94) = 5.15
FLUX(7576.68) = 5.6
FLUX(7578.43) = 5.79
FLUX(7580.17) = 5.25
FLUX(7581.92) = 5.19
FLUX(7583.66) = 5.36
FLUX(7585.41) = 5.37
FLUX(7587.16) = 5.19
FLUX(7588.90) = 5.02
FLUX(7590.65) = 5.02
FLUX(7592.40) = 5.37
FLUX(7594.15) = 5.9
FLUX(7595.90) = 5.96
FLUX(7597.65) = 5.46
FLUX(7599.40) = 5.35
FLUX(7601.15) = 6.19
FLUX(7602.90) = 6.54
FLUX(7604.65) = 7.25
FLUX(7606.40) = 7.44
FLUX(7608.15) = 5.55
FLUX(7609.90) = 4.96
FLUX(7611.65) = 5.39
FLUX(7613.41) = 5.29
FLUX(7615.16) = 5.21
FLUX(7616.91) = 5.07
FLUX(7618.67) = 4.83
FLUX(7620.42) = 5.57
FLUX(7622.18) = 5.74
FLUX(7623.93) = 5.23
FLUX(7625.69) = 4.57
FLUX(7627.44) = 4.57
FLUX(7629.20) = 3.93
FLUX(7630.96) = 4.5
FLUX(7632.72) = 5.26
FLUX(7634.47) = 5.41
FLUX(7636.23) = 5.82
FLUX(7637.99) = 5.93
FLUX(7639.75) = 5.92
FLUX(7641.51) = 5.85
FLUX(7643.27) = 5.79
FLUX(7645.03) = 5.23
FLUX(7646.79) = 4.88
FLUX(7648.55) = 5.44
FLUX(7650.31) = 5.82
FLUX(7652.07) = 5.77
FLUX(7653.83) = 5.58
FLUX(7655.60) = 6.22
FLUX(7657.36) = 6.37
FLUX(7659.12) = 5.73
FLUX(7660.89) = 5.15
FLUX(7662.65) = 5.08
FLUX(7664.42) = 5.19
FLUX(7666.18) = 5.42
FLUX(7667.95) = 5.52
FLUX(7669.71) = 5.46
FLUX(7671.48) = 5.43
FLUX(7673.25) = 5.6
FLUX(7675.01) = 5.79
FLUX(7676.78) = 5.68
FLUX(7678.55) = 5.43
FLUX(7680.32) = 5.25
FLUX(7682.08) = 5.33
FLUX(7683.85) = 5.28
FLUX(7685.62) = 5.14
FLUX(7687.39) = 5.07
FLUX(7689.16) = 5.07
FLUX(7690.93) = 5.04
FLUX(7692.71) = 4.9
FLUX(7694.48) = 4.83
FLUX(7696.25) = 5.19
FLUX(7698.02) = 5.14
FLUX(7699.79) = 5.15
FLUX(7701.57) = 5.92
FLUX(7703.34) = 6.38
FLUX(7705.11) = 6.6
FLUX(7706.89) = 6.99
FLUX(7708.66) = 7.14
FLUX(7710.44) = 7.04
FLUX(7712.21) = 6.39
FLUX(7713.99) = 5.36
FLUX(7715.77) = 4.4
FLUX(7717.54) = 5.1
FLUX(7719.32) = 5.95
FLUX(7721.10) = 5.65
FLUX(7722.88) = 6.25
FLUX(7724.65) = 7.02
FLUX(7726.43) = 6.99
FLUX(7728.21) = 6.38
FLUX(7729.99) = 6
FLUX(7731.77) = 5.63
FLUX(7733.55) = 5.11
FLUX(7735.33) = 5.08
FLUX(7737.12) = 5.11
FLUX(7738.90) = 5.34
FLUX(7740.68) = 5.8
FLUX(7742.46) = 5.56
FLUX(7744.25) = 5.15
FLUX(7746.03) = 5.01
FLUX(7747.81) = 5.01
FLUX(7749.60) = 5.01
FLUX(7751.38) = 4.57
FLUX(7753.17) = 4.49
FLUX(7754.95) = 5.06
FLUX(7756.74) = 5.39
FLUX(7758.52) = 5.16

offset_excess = -1.4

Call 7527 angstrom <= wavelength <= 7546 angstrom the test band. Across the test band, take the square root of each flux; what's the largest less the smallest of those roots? 1.4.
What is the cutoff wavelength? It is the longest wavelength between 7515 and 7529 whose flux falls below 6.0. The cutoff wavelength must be 7526.26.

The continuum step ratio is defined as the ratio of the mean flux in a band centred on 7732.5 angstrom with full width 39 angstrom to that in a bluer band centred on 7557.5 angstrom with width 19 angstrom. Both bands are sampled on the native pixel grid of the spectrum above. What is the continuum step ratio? 0.81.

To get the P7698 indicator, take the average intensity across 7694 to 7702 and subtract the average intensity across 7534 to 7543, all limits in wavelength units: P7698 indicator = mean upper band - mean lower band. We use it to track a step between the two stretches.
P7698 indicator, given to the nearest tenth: -2.0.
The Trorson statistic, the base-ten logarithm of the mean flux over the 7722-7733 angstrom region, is 0.80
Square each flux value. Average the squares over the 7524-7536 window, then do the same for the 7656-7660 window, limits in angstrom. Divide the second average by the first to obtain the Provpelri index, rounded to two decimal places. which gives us 0.39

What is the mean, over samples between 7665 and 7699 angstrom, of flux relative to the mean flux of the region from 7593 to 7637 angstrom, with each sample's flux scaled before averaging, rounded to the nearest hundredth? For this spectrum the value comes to 0.97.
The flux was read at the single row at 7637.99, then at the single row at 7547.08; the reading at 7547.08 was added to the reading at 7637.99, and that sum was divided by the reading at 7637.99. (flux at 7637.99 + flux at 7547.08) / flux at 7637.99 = 1.89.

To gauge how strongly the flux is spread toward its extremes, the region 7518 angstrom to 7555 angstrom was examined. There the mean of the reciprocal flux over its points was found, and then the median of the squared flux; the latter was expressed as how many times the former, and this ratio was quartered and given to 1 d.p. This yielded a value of 58.9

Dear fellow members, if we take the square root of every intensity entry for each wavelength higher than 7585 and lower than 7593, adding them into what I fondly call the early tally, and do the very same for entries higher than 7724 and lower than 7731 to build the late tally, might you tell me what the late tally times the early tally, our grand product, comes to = 117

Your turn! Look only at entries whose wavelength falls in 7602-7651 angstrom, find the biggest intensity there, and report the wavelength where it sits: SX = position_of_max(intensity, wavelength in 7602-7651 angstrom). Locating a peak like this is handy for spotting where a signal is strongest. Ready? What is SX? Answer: 7606.40 angstrom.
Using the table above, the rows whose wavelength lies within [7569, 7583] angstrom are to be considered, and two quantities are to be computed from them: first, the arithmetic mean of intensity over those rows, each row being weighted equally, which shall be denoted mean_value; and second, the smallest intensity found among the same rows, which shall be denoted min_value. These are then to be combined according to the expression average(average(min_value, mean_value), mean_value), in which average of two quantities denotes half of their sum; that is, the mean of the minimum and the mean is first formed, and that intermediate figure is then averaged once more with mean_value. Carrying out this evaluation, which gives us 5.3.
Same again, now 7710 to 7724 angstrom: 5.4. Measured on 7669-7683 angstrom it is 5.4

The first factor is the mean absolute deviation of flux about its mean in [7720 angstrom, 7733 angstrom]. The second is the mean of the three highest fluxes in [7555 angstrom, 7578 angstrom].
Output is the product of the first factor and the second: 3.7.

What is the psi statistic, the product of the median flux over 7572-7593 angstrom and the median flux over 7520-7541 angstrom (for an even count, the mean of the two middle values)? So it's 33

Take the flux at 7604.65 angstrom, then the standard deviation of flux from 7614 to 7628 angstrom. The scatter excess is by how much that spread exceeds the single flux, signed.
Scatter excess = -6.8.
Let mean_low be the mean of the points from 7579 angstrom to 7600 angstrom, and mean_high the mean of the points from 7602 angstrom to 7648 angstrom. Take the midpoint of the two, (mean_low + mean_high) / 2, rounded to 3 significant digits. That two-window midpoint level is 5.41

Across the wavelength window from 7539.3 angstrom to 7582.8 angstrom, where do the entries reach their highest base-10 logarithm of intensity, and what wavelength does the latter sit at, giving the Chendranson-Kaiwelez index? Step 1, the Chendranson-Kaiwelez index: 7557.52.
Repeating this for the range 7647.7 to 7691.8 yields 7657.36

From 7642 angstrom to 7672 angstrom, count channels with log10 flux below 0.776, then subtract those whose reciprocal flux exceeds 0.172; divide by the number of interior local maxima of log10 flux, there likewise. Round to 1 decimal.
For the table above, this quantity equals 0.3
